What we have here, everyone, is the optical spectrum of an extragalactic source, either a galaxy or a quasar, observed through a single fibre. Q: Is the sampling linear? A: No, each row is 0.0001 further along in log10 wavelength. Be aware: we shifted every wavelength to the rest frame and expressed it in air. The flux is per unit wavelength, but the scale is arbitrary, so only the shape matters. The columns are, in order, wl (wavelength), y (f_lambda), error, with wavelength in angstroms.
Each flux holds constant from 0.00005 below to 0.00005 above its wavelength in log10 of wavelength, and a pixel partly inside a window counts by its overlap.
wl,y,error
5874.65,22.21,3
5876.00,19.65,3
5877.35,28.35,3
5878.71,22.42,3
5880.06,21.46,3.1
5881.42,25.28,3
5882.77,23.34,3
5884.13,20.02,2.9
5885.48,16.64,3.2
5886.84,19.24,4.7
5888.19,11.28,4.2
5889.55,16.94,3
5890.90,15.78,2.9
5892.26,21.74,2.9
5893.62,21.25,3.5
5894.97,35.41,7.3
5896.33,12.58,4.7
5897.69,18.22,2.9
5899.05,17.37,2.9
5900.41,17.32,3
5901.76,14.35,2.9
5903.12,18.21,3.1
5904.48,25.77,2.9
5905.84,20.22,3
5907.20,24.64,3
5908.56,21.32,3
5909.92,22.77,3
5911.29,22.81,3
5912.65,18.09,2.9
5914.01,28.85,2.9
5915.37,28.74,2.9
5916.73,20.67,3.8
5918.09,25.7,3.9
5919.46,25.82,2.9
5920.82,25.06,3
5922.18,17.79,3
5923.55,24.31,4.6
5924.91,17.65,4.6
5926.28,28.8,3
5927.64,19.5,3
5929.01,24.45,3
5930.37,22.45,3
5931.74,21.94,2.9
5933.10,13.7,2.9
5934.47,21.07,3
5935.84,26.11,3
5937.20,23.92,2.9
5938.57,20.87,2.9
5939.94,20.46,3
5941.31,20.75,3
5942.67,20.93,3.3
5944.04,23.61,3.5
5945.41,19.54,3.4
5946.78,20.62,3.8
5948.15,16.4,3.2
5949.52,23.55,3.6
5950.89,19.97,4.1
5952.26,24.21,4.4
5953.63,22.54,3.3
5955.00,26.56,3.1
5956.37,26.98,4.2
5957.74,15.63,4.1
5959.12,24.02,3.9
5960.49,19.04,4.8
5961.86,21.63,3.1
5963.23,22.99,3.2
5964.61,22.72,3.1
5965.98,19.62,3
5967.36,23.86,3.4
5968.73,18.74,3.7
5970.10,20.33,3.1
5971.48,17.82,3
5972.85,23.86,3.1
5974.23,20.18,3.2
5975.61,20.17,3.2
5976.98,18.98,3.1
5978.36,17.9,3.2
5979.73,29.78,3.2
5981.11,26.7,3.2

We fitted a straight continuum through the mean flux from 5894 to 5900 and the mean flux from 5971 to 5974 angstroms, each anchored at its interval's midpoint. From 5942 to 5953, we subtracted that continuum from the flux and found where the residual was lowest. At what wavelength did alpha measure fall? 5948.15 angstroms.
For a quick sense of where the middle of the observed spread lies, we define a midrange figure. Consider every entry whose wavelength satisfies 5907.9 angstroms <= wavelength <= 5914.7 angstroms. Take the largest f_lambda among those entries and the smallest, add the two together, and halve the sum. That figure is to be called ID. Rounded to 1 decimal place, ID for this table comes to 23.5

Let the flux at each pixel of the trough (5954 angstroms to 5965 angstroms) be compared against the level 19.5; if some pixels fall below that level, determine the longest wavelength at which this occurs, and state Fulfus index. 5960.49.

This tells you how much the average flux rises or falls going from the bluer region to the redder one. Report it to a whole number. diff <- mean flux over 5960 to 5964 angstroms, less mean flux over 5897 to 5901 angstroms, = 4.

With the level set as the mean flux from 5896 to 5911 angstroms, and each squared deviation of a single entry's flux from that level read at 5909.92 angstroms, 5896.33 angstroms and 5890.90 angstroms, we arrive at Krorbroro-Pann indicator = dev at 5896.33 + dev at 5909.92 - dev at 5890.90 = 45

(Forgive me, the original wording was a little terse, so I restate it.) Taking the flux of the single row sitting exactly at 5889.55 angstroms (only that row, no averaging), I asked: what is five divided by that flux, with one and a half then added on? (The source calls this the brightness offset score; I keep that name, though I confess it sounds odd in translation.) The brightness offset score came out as 1.80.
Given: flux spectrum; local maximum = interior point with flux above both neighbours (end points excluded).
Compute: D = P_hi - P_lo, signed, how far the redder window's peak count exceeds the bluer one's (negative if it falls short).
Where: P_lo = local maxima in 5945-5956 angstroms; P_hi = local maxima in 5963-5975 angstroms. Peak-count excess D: 0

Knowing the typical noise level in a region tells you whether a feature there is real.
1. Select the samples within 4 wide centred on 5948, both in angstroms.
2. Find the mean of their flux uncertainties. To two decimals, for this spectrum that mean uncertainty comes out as 3.53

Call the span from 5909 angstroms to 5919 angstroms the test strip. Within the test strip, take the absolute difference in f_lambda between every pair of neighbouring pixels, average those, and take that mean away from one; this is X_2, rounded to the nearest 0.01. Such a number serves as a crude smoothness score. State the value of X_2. -3.79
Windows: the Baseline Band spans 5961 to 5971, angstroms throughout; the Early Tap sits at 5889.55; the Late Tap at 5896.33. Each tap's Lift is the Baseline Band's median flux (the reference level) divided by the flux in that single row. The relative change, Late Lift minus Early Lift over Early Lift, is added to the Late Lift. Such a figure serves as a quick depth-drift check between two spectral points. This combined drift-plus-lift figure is 2.07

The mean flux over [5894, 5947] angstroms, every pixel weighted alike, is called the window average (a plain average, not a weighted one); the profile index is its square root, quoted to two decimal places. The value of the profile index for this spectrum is 4.68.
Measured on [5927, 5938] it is 4.65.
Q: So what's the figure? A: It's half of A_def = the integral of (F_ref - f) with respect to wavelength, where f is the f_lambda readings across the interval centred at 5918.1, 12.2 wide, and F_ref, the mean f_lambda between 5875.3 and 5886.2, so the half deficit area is -11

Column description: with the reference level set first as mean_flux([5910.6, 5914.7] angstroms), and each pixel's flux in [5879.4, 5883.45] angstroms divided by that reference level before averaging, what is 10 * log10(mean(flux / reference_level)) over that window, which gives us 0.02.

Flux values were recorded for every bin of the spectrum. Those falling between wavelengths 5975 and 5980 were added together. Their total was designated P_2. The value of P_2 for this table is 87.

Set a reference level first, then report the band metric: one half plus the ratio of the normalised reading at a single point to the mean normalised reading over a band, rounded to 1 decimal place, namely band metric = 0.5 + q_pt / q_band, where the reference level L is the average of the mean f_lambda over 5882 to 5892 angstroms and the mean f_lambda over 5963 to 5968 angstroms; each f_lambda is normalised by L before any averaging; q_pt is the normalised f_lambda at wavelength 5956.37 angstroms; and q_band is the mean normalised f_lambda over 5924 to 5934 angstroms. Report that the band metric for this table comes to 1.8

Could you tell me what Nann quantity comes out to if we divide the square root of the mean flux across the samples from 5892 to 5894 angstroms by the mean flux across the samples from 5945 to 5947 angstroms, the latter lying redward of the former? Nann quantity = 0.231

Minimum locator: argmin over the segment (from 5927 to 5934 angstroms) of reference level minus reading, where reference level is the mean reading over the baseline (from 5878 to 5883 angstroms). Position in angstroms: 5929.01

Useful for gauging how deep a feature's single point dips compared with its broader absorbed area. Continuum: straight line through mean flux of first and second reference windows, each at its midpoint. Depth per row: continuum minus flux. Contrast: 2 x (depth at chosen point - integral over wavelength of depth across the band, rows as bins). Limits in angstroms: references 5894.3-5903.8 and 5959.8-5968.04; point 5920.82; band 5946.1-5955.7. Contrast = 6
